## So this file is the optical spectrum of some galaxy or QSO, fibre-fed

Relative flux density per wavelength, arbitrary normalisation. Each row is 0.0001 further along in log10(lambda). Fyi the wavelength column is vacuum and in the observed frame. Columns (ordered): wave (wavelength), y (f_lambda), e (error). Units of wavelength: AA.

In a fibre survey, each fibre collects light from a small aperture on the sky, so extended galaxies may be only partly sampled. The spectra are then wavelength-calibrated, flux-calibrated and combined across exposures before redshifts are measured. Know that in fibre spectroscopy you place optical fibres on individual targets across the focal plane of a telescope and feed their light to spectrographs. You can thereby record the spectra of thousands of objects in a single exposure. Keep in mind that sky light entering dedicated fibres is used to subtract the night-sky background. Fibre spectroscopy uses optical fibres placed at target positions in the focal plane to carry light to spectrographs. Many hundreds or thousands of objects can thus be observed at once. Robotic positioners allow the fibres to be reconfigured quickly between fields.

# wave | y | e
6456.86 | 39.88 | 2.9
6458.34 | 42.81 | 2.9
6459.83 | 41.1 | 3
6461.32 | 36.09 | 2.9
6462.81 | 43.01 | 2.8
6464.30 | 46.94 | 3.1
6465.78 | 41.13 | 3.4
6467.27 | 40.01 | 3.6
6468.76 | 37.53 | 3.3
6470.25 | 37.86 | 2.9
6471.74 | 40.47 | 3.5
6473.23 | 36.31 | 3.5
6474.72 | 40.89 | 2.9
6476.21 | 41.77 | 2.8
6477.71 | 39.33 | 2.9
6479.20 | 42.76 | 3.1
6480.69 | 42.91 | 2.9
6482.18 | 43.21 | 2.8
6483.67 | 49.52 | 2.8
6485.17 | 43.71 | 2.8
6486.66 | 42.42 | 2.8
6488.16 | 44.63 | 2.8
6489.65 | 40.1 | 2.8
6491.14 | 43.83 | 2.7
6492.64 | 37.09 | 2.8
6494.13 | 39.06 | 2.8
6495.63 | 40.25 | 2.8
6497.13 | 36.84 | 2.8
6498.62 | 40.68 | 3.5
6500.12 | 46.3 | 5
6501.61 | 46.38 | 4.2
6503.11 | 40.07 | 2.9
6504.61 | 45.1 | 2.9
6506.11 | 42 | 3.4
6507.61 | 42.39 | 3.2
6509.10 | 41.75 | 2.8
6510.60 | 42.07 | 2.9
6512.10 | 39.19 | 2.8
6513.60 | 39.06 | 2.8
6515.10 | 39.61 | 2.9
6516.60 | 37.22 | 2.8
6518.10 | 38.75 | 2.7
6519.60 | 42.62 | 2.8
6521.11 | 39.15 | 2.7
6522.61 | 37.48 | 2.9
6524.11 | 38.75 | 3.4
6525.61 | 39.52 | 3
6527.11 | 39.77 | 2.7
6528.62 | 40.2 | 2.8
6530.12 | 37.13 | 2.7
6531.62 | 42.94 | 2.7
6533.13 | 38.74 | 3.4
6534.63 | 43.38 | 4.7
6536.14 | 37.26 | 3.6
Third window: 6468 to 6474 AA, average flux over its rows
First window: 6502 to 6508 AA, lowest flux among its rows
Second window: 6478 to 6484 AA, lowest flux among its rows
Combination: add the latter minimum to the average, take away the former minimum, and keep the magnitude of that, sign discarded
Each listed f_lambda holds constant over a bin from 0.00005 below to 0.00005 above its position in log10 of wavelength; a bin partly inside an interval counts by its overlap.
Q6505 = 40.7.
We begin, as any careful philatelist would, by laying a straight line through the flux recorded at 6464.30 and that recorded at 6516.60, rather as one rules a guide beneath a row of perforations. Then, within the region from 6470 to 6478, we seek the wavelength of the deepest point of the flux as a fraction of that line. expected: 6473.23 AA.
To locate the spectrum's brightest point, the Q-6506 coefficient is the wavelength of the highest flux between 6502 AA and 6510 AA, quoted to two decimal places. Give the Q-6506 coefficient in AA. 6504.61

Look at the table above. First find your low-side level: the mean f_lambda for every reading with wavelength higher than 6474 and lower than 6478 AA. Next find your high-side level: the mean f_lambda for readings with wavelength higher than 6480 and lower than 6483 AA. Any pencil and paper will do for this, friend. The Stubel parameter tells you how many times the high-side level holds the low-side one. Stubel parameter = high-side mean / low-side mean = 1.06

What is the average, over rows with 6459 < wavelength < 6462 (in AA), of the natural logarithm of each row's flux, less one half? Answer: 3.15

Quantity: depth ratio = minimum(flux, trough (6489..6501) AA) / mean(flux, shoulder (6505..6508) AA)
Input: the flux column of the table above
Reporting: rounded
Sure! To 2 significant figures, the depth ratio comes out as 0.87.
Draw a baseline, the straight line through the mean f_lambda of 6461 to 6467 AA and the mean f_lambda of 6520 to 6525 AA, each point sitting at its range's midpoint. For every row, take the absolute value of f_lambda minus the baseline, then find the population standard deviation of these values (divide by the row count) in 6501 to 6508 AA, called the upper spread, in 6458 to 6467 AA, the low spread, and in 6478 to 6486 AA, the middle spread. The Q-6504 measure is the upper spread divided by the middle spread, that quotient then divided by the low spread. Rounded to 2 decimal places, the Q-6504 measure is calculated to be 0.38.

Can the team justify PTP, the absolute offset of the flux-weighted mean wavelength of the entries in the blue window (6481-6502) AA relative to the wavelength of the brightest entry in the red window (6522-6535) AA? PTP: 42.9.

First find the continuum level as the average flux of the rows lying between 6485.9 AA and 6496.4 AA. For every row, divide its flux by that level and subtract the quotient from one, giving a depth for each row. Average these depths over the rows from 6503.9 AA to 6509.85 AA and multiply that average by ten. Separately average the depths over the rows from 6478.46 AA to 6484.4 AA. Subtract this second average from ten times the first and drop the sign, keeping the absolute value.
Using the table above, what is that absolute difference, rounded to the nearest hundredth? 0.34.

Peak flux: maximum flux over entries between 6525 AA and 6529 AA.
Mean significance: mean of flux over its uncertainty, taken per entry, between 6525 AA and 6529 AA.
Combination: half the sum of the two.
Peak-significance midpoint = 27.1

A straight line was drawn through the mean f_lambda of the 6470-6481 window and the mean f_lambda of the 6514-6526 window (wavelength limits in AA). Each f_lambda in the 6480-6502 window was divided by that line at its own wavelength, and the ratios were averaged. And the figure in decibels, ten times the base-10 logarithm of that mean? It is 0.27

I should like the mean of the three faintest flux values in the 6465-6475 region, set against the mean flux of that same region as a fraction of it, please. 0.951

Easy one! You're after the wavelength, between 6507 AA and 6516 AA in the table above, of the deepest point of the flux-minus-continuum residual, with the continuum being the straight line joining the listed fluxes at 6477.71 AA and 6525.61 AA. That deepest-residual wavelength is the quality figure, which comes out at 6513.60 AA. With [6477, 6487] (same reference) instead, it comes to 6477.71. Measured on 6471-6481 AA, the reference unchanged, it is 6473.23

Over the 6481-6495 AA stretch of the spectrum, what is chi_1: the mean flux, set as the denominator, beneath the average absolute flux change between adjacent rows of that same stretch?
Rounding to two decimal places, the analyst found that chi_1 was 0.10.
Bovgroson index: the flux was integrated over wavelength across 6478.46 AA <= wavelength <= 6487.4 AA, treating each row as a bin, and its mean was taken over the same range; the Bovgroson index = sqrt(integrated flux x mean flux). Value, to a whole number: 132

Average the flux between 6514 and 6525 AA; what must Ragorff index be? 39.1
